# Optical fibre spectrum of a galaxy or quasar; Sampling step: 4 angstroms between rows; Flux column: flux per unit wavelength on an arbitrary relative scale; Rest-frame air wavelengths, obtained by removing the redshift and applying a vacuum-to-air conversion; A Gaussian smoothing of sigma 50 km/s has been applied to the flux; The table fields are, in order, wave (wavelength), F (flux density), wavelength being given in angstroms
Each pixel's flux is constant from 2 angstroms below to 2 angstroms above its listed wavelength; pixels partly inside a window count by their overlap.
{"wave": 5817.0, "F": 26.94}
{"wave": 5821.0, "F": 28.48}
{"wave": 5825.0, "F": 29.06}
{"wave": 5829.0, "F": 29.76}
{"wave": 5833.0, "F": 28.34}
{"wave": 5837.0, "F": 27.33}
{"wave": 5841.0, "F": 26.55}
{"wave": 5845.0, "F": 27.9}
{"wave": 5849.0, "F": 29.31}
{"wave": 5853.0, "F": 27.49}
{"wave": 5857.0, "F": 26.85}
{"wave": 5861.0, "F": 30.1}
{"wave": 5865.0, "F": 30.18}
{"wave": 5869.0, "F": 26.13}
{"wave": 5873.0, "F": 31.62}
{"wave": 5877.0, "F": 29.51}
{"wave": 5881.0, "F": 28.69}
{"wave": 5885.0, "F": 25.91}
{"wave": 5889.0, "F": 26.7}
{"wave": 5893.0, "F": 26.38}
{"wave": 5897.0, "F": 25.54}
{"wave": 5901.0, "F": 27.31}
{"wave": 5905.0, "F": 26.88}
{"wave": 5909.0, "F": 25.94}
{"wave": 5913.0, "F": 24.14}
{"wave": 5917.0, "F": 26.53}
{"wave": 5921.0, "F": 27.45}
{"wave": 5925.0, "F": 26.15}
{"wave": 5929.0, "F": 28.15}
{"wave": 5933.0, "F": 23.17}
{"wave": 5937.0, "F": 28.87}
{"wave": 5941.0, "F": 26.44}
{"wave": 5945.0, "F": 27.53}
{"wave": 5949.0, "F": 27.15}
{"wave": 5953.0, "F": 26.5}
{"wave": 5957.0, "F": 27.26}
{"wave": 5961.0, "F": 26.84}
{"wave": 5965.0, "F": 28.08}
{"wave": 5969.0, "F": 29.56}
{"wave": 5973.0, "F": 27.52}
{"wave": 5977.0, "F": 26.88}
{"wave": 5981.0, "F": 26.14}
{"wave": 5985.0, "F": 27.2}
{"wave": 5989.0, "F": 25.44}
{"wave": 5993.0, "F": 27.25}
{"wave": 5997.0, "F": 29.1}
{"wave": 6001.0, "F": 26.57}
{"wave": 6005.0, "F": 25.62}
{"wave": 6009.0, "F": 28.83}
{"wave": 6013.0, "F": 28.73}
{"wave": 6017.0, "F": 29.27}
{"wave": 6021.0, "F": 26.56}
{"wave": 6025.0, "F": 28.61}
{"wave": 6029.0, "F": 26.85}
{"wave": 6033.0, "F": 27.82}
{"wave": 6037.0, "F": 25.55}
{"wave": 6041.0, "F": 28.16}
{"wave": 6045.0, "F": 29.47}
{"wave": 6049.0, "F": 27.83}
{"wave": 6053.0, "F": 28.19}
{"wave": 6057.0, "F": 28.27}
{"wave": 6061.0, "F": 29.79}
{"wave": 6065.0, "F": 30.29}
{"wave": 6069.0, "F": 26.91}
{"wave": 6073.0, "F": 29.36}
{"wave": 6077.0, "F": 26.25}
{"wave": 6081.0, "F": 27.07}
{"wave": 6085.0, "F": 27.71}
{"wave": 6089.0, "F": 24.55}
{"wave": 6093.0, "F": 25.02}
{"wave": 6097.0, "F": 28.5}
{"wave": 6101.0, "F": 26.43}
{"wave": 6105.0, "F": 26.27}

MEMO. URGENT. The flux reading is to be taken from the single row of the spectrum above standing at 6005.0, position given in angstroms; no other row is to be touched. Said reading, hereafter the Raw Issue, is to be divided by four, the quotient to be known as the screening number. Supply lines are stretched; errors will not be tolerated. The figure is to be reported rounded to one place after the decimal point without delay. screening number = 6.4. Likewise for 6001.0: 6.6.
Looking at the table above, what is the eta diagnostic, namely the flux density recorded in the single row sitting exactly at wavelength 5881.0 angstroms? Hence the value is 28.69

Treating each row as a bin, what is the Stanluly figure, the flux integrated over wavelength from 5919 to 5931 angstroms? 327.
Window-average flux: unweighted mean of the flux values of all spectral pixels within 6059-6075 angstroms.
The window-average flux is 29.1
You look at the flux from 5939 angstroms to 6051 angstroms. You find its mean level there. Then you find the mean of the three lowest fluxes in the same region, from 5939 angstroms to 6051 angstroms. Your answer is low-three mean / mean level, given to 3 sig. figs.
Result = 0.930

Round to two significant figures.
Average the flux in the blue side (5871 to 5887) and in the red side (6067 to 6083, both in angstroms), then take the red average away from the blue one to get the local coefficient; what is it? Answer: 1.5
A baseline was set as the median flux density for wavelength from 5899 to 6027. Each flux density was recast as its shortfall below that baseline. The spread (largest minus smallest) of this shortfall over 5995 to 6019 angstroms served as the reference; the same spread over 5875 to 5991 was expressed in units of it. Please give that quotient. 1.8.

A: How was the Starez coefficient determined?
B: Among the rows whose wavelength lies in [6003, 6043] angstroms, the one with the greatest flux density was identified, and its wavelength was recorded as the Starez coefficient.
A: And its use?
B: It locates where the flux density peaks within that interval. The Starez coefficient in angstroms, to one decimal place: 6017.0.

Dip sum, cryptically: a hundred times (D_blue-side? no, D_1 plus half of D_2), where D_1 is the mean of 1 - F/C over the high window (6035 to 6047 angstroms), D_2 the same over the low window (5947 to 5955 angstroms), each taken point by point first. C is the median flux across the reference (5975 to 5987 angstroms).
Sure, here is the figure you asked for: -3.0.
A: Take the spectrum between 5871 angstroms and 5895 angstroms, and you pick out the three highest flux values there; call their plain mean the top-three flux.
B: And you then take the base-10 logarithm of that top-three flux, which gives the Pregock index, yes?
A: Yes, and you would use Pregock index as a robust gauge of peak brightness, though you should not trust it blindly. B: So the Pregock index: 1.476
